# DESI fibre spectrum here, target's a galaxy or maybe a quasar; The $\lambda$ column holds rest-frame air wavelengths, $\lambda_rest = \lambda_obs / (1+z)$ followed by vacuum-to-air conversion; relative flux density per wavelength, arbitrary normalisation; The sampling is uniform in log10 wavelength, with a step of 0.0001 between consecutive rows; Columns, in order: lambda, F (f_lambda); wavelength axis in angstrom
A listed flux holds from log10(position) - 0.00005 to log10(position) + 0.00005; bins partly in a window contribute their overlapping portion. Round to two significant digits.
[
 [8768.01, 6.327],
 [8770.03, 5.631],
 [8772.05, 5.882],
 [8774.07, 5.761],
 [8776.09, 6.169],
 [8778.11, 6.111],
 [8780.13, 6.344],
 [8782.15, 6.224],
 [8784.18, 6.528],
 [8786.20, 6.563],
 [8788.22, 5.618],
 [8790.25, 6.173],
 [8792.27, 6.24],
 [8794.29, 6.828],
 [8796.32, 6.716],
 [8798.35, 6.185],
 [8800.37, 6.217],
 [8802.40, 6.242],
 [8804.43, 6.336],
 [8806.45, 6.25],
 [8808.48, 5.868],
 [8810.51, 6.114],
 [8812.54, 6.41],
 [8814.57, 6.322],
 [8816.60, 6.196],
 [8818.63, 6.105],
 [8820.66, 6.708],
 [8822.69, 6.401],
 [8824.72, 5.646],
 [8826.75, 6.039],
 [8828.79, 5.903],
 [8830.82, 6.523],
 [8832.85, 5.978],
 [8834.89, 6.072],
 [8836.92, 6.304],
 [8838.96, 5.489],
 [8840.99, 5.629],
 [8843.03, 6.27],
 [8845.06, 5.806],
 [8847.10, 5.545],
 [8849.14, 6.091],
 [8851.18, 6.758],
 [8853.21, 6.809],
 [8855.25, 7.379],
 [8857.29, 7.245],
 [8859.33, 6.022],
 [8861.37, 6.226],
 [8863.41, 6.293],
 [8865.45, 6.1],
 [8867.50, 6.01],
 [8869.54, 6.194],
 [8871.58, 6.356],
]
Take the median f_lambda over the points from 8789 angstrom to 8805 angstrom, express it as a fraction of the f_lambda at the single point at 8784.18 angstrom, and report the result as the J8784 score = 0.96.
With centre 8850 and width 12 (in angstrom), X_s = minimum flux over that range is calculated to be 5.545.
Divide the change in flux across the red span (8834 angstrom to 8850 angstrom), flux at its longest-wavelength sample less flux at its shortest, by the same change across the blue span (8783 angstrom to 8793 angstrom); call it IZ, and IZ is 0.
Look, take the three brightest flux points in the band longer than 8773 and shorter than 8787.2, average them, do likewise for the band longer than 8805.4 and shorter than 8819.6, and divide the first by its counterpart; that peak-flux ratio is 1.02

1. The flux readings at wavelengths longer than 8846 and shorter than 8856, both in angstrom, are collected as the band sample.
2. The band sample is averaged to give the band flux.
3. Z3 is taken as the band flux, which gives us 6.5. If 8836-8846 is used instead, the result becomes 5.9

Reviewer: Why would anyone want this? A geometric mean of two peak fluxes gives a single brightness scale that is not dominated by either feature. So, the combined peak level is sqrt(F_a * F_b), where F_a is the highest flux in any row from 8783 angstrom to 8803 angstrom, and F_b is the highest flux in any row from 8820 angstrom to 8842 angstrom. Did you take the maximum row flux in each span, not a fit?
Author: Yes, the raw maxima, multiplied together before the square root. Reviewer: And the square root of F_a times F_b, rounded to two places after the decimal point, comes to 6.77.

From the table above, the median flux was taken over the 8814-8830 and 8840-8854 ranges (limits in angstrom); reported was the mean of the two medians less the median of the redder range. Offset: 0.03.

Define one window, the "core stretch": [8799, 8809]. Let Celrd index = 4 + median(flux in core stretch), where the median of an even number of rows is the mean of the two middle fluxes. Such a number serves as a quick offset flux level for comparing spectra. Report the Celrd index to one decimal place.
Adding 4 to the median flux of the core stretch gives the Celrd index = 10.2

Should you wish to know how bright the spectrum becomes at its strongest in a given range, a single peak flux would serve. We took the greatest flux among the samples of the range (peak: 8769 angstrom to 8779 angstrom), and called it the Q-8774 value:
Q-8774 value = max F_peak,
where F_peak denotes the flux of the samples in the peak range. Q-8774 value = 6.169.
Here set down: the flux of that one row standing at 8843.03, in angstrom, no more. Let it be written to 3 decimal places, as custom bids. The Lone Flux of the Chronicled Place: 6.270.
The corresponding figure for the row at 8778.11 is 6.111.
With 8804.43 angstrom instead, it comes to 6.336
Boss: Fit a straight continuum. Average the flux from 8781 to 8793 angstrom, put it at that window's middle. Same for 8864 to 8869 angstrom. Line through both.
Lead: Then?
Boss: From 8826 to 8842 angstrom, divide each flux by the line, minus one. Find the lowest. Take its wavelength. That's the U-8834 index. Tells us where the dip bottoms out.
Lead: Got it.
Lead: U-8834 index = 8838.96 angstrom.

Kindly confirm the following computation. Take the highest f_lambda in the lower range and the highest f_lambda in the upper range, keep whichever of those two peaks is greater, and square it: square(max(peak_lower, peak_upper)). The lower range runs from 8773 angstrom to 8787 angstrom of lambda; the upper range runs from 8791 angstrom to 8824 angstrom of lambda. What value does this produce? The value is 46.6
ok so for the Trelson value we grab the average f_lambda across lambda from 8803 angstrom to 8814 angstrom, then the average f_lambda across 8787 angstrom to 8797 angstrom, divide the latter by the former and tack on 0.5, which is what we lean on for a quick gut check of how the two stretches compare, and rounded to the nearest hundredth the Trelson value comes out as 1.52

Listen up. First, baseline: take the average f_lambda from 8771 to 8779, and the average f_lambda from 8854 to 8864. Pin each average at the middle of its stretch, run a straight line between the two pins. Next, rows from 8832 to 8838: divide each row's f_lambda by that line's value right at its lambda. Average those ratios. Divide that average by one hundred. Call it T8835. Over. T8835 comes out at 0.0095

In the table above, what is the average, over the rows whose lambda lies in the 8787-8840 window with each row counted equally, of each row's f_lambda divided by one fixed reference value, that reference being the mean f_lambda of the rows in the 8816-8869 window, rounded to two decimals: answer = 1.00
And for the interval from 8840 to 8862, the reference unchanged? 1.02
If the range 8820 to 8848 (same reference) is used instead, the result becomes 0.97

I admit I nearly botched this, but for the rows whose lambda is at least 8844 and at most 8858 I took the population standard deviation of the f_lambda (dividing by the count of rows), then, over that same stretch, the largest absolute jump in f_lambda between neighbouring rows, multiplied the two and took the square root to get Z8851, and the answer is 0.66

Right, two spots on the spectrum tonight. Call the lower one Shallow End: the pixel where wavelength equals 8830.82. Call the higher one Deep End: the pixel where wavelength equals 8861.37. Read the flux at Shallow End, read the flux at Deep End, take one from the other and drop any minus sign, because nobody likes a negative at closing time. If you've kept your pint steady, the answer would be 0.3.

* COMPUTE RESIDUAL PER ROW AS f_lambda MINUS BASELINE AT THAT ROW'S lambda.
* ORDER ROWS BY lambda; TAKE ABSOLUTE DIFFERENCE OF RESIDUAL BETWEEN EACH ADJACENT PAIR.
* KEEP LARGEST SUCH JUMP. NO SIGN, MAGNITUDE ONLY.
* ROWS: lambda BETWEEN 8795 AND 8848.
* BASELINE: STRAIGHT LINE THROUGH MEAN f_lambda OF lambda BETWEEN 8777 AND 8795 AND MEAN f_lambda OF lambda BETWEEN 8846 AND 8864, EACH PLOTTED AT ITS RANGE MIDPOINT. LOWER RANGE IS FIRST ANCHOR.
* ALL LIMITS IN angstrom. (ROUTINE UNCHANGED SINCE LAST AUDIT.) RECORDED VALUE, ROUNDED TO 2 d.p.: 0.82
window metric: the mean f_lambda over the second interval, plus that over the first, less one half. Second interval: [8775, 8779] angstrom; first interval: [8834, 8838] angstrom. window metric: 11.8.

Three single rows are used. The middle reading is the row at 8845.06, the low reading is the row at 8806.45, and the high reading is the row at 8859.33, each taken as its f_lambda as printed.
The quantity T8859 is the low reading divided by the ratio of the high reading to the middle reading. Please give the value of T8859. 6.0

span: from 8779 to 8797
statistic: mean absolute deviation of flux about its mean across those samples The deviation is 0.266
